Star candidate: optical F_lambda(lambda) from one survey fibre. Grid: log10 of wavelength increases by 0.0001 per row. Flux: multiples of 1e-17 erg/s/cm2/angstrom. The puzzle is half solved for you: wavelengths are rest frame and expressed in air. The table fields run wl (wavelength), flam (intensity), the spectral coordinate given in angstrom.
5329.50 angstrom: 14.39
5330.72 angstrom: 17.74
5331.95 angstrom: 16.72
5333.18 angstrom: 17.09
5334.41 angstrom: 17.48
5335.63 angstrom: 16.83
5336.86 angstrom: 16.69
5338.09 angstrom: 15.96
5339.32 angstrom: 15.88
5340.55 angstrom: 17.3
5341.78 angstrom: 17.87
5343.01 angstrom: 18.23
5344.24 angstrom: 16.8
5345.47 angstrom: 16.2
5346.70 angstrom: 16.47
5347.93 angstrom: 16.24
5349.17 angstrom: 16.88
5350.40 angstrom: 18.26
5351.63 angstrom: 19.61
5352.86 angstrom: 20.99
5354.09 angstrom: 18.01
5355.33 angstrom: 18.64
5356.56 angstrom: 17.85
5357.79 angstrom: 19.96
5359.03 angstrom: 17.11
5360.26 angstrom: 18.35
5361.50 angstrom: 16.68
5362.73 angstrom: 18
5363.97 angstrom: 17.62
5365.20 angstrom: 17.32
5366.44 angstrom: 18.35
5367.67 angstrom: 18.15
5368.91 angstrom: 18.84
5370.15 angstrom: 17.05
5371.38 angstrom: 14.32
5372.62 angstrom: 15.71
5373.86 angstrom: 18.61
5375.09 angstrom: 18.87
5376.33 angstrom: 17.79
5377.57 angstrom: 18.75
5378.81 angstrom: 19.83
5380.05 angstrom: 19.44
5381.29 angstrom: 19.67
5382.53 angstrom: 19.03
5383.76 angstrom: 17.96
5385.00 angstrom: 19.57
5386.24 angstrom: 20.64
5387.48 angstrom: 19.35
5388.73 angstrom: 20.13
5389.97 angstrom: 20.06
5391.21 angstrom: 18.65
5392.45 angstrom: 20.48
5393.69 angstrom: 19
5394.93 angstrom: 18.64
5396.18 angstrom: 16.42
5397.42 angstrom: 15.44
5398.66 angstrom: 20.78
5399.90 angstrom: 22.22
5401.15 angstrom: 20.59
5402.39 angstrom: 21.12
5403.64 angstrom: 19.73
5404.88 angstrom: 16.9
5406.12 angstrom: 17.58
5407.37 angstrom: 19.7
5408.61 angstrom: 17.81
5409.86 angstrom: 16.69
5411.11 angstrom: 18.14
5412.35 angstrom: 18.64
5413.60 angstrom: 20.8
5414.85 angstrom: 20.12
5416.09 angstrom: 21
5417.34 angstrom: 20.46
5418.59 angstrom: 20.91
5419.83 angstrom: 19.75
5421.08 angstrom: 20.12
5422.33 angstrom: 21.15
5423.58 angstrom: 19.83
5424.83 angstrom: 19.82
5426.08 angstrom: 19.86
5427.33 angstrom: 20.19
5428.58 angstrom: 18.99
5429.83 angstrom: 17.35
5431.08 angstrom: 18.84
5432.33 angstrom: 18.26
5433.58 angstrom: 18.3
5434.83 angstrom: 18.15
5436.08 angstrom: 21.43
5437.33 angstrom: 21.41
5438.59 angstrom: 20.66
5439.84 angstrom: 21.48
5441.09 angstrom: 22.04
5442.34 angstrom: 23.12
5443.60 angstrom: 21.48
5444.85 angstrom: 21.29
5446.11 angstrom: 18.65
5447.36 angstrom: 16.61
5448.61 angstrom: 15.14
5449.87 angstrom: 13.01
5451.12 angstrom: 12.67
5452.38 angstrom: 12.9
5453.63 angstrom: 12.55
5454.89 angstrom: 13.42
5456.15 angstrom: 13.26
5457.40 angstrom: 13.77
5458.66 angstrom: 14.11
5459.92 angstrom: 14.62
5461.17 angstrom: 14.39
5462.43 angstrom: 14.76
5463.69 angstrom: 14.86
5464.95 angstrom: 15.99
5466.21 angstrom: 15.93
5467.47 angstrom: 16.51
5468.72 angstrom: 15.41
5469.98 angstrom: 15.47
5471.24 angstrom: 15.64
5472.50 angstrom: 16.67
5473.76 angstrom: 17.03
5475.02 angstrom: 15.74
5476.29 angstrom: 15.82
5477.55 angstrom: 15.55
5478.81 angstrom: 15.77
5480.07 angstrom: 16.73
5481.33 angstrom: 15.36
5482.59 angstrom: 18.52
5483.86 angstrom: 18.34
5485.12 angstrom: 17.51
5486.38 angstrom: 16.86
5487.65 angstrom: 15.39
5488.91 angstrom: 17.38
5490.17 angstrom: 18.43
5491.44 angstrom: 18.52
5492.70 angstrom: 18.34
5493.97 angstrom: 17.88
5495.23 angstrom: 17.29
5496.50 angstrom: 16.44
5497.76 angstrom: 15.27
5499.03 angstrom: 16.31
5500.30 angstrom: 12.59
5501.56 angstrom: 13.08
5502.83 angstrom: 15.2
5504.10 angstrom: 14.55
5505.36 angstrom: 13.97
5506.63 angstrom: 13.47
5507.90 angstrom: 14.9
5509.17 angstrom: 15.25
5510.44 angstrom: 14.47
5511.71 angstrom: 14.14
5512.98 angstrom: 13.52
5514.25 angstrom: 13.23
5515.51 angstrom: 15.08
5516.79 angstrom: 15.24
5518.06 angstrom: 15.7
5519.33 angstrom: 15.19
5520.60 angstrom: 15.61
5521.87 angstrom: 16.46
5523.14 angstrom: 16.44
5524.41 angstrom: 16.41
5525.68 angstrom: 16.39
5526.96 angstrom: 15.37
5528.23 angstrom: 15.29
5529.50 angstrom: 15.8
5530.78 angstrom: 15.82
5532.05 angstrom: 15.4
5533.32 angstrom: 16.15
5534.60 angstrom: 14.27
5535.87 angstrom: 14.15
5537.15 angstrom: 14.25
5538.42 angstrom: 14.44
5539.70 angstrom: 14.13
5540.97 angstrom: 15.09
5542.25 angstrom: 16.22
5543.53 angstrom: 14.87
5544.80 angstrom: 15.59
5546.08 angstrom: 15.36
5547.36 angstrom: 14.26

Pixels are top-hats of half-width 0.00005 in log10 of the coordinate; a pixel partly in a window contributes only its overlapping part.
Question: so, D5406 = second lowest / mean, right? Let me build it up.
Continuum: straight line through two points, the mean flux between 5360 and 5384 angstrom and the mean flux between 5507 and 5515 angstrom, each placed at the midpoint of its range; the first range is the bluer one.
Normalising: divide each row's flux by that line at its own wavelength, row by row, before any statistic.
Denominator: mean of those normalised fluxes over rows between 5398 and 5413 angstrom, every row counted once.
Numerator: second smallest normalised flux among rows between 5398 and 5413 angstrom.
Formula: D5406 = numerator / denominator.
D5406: 0.882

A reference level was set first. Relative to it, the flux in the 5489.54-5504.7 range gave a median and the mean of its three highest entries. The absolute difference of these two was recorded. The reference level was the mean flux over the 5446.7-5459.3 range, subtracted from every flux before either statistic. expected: 2.1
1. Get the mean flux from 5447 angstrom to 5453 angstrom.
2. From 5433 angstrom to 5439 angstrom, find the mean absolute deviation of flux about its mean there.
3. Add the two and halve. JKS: 7.7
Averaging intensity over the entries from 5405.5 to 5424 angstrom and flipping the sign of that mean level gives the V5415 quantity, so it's -19.5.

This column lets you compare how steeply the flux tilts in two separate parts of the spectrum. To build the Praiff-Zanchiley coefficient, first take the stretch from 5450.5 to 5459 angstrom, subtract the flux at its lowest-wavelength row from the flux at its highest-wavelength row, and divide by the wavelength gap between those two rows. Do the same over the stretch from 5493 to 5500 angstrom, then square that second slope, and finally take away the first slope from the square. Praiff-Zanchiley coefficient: -0.09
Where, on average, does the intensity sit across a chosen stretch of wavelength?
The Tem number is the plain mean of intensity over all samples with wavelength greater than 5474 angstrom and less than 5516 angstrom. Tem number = 15.8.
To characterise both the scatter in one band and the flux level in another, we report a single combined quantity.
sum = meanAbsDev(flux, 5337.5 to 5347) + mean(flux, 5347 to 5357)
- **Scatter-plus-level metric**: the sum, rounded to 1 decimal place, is 19.0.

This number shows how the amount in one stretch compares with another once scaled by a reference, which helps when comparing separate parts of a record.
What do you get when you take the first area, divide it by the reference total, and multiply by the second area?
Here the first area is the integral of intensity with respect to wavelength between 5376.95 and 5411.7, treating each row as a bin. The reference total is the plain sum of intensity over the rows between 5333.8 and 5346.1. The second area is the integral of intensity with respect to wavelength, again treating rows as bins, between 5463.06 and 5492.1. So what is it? 1877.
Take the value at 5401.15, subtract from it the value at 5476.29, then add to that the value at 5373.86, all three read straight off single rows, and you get 23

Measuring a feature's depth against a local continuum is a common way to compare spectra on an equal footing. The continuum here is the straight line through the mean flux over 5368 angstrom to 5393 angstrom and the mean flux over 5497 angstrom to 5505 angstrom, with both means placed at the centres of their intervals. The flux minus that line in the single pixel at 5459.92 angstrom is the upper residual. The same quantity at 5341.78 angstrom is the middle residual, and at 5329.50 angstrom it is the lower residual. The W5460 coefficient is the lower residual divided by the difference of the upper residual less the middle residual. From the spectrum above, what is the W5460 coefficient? -7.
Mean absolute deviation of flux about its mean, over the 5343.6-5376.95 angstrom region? 1.06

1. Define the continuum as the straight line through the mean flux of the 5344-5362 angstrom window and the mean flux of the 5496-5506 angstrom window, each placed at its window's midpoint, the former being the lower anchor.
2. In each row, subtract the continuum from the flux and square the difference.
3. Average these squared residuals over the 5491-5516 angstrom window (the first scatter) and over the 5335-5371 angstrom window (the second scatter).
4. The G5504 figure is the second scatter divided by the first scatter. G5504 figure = 0.6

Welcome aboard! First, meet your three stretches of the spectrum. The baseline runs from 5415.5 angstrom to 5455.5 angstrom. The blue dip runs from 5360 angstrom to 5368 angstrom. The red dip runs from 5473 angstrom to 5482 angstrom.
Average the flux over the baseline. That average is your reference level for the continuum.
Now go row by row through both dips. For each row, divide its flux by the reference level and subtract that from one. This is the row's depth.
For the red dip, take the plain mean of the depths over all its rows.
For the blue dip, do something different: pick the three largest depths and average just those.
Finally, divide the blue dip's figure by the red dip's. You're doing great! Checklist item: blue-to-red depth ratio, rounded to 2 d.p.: 0.57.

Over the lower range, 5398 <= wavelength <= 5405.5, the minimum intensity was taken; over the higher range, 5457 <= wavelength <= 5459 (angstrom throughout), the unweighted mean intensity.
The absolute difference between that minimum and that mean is 3.0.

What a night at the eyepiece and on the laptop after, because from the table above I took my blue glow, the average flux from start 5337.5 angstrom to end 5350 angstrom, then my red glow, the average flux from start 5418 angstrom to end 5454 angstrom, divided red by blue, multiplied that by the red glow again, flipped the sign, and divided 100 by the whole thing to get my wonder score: -4.7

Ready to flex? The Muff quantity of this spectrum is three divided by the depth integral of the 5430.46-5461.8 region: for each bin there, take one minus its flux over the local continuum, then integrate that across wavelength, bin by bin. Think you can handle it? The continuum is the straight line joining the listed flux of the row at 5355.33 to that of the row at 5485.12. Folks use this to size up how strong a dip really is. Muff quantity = 2.8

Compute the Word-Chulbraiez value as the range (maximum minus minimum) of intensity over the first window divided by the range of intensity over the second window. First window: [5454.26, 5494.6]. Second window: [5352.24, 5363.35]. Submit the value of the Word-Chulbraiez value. 1.2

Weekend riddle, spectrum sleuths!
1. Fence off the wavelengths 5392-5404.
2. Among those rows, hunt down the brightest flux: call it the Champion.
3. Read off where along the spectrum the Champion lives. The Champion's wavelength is 5399.90 angstrom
